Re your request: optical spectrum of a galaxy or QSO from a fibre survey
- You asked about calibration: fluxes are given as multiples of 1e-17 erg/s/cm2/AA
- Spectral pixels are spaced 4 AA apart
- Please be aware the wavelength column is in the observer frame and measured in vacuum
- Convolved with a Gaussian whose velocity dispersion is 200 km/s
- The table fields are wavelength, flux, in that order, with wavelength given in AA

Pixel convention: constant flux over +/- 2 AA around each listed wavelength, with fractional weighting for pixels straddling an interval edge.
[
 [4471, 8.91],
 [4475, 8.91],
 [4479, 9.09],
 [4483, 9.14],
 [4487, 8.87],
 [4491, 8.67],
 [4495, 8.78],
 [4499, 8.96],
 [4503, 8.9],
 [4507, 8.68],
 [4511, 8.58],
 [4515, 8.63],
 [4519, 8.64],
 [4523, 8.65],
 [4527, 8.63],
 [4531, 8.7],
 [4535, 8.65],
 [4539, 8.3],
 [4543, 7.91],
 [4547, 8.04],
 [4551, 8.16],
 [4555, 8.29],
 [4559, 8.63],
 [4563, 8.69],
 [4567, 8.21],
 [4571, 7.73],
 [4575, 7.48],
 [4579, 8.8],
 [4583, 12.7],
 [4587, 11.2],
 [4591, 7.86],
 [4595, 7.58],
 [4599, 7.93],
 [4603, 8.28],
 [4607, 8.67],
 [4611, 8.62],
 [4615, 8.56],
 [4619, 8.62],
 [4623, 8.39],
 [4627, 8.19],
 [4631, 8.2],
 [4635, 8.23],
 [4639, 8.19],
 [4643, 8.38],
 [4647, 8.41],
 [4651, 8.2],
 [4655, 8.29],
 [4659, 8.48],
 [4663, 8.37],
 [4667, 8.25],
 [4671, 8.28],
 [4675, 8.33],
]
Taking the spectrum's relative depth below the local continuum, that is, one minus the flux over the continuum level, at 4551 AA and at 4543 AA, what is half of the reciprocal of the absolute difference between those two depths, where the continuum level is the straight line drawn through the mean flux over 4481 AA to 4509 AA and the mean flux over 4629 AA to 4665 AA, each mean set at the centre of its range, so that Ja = 16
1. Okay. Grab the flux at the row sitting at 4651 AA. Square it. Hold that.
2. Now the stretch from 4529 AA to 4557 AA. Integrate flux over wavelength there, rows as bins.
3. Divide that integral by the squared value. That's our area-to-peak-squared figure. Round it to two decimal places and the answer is 3.45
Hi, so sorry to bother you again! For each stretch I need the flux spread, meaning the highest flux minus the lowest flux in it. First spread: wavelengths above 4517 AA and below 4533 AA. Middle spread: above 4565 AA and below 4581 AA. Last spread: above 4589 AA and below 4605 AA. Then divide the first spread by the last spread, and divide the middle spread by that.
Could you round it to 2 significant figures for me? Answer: 13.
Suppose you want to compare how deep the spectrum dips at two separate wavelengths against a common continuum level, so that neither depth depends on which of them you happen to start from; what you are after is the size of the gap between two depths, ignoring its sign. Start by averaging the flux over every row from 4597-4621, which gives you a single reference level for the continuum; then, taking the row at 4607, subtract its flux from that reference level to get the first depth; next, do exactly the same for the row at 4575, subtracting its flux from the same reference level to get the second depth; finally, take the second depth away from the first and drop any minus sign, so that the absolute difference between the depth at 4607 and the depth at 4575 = 1.2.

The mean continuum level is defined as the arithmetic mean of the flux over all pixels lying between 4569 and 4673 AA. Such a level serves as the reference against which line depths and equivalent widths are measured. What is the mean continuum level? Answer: 8.53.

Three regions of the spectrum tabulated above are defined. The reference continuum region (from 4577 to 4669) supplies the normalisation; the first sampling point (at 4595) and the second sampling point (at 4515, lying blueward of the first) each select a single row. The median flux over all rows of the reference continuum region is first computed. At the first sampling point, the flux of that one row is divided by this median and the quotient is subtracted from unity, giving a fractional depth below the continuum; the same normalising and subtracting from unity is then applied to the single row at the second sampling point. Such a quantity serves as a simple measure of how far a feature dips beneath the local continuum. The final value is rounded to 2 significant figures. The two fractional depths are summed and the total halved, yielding 0.032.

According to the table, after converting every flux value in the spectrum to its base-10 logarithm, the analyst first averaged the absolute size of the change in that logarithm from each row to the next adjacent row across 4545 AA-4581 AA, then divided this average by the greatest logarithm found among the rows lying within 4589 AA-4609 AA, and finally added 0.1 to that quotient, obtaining 0.123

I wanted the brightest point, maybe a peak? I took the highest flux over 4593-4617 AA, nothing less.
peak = 8.67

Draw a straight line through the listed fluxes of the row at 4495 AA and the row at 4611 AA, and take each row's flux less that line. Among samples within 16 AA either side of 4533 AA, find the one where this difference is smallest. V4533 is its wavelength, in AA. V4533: 4543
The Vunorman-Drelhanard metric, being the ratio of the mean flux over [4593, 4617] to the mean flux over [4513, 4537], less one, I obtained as -0.044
